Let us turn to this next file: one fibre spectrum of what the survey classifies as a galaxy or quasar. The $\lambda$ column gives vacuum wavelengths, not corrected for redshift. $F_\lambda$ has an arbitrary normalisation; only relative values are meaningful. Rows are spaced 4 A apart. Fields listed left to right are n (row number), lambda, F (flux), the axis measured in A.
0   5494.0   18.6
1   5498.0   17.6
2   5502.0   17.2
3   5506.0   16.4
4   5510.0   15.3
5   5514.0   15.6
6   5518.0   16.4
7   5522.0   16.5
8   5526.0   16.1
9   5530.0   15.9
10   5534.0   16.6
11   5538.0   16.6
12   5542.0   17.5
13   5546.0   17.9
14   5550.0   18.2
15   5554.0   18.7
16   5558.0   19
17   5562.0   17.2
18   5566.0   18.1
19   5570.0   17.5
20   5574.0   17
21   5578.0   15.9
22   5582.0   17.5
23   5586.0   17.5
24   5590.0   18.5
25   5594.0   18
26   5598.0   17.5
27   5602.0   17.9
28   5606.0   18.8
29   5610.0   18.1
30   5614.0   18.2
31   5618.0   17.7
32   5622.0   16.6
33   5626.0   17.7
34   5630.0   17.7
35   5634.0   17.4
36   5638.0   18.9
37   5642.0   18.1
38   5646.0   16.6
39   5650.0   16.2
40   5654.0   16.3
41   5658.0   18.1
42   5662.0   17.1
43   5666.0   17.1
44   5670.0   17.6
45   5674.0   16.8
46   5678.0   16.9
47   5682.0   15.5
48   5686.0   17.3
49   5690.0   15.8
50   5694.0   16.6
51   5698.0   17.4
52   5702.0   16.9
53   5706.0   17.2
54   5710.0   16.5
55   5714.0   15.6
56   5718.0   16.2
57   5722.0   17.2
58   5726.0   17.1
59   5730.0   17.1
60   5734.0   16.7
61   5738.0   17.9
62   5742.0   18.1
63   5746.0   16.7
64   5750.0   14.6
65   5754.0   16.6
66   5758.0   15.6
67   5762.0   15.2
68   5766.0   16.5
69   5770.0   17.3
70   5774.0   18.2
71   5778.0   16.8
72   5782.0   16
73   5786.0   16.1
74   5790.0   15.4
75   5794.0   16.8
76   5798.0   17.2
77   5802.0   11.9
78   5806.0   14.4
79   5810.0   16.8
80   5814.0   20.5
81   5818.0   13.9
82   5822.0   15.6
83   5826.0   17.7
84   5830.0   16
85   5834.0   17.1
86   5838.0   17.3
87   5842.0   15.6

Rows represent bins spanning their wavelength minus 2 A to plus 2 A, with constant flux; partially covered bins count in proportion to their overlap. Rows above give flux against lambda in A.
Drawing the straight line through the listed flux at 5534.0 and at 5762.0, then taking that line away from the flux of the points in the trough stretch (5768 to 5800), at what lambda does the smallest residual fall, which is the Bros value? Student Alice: 5790.0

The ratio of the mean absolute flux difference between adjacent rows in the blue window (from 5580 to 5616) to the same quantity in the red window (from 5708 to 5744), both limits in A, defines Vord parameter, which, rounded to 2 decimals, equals 0.93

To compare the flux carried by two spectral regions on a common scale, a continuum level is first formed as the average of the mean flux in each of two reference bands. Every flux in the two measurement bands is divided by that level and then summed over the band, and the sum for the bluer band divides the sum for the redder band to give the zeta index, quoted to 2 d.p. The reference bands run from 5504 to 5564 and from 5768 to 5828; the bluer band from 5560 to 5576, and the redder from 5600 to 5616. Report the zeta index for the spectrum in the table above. 1.05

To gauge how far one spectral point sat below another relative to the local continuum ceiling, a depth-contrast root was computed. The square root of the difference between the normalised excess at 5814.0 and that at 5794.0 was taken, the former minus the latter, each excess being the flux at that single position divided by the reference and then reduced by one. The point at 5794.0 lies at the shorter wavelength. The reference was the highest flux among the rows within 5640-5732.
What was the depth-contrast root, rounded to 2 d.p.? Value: 0.45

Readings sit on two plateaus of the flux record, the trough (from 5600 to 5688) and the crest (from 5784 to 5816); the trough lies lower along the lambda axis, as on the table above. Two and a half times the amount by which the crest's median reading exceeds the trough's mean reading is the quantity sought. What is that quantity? -2.4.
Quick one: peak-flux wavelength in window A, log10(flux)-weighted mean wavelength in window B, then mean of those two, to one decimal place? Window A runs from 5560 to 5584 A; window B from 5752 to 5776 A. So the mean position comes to 5665.1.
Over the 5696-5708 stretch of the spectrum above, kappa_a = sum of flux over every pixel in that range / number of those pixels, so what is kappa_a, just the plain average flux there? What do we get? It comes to 17.2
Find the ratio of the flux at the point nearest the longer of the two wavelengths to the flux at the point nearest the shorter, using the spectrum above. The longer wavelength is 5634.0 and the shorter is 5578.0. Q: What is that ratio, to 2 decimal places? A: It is 1.09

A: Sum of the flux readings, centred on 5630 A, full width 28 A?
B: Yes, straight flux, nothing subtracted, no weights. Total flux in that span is 124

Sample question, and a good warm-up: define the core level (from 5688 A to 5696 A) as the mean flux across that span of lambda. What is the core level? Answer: 16.2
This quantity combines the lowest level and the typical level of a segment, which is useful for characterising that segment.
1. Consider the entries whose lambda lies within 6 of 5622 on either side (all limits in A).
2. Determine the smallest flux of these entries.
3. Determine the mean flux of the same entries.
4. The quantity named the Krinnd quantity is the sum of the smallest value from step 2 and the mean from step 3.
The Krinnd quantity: 33.9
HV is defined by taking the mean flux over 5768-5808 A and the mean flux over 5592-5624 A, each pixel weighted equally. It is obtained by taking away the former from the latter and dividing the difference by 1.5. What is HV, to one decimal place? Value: 1.2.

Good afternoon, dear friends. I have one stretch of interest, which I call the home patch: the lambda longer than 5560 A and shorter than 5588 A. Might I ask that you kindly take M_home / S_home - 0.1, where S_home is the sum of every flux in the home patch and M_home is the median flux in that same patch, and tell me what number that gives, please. 0.0450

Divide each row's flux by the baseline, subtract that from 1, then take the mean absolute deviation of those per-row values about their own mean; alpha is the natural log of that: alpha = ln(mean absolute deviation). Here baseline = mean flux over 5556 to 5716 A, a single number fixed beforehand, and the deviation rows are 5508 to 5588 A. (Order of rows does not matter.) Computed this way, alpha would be -3.0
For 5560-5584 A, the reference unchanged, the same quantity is -3.5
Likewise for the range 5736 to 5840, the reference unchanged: -2.7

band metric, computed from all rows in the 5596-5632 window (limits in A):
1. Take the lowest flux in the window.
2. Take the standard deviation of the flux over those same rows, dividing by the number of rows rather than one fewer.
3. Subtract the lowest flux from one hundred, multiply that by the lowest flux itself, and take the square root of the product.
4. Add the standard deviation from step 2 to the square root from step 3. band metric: 37.8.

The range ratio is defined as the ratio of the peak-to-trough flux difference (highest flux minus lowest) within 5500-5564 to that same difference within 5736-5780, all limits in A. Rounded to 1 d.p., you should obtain 1.0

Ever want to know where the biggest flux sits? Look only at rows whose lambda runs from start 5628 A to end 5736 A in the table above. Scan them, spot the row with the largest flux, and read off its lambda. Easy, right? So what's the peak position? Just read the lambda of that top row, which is 5638.0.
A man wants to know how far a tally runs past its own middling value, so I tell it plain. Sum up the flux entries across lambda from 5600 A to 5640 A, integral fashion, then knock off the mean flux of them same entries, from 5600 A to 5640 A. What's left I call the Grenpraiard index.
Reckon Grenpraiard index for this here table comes 698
